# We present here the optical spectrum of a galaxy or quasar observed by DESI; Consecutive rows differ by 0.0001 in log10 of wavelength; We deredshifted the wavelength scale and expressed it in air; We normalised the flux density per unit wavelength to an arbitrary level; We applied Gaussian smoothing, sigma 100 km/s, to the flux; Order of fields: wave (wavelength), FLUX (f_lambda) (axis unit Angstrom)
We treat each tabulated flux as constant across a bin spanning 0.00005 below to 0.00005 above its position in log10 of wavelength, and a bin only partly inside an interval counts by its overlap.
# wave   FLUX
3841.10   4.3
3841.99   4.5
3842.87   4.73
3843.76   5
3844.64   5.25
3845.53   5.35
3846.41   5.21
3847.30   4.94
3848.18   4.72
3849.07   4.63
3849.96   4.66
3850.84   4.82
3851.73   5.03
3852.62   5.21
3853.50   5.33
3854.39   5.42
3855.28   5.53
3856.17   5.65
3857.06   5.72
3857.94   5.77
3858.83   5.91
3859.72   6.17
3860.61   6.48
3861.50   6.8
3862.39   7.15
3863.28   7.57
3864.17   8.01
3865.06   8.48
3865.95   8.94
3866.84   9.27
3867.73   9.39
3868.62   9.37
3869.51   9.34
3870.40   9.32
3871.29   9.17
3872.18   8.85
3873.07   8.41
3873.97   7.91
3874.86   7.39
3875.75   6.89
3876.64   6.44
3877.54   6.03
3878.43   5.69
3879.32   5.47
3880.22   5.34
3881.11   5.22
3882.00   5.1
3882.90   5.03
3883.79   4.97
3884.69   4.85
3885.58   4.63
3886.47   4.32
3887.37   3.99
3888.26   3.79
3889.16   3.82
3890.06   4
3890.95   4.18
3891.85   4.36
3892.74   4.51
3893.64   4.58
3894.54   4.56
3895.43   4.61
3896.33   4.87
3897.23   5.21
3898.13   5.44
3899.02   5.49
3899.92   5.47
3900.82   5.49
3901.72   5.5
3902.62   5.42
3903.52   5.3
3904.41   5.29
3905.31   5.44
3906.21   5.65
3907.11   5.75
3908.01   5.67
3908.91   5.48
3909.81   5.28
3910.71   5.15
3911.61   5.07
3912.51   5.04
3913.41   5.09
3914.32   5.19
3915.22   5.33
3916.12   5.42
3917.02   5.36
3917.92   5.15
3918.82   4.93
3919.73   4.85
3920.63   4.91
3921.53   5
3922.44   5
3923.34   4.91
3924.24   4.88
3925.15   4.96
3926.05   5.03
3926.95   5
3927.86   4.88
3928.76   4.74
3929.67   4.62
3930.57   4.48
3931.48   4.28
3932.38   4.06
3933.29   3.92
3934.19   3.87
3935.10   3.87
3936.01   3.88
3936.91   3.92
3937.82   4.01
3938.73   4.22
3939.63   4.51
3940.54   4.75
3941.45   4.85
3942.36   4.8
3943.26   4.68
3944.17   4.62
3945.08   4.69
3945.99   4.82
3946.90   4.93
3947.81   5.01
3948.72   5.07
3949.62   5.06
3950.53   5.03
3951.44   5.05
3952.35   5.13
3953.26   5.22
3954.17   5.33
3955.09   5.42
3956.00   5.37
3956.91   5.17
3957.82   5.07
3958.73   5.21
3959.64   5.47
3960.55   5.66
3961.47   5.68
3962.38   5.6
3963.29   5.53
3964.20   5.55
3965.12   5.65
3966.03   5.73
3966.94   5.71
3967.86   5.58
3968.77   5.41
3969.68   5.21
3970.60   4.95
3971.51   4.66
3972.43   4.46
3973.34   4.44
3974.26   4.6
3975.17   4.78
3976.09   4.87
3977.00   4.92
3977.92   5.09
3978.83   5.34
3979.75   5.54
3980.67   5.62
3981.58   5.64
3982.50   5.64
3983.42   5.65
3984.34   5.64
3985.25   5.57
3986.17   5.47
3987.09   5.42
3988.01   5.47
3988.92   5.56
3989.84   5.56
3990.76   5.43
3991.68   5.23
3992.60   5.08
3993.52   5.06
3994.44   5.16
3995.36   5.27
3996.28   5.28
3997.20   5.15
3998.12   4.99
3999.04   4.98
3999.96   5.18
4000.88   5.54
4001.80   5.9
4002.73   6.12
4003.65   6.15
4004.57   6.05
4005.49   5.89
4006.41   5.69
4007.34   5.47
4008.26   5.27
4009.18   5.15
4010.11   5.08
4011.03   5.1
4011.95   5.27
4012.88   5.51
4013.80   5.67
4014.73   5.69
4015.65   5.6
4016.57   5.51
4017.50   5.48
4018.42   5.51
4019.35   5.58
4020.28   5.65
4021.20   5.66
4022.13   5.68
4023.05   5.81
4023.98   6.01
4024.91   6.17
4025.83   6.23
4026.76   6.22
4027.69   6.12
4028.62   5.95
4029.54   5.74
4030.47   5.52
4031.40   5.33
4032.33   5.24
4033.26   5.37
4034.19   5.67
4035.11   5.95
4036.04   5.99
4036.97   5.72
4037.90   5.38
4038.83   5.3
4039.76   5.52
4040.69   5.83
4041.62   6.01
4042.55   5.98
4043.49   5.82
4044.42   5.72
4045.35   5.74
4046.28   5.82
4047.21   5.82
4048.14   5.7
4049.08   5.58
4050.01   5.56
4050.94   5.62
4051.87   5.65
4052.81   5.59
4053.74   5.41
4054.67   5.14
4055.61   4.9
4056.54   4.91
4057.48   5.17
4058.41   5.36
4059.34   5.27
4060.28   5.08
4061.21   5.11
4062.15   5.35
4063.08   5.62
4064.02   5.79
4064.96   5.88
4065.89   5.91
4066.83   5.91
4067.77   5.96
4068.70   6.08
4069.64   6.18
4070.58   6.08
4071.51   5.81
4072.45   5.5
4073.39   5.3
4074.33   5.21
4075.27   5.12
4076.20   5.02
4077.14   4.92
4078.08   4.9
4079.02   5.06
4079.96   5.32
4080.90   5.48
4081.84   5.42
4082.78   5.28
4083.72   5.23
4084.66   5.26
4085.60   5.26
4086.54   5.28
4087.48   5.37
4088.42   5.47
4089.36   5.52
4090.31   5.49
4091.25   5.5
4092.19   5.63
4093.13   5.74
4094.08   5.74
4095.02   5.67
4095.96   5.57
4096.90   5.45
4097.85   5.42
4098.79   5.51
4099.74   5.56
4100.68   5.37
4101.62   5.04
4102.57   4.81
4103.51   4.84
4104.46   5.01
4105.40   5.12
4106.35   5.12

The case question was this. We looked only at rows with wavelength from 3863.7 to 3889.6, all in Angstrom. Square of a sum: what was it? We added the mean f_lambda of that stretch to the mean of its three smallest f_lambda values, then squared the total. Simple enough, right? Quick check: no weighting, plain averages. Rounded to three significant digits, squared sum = 112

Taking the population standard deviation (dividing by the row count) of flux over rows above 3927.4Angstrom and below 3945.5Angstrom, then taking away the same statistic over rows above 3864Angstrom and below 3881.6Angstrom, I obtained -1.14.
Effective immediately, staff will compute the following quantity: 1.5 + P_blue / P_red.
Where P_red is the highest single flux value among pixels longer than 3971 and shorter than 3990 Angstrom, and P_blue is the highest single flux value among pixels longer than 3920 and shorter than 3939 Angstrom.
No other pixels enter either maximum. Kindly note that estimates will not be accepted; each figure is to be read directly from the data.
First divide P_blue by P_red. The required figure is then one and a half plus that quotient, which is 2.39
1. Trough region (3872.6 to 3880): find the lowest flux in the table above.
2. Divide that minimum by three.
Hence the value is 1.82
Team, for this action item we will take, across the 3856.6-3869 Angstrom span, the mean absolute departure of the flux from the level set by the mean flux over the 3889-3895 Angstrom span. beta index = 3.2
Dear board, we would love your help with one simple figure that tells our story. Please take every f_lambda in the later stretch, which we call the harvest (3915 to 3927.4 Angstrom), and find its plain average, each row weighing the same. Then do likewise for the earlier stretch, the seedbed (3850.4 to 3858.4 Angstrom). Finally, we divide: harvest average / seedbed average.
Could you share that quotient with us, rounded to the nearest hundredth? 0.94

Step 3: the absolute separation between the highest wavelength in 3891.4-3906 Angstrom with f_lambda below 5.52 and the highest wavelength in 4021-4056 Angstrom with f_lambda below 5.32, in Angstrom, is 150.3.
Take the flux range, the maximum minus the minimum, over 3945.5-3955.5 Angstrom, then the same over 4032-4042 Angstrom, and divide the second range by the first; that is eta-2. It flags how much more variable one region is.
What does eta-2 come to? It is 1.28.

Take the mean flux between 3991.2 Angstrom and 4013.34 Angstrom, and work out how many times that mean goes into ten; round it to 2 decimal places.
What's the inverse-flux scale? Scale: 1.85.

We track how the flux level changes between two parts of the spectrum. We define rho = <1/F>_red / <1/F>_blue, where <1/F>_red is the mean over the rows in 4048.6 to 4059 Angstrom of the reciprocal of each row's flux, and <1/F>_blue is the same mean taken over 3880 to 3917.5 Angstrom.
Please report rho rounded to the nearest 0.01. 0.93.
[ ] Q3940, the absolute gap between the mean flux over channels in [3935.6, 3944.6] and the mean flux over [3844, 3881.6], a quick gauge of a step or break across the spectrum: 2.2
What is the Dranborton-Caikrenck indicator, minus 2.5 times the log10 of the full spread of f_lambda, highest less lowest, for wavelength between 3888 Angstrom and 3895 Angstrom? 0.26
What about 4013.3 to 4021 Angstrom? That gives 1.69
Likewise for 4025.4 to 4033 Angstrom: 0.01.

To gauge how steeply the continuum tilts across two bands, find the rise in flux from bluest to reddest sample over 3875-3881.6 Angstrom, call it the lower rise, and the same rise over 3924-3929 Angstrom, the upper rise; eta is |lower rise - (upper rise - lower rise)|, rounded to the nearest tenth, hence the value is 3.2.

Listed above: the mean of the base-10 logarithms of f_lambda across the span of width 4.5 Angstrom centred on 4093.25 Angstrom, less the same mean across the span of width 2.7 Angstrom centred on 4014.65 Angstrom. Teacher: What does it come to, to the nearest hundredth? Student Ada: 0.00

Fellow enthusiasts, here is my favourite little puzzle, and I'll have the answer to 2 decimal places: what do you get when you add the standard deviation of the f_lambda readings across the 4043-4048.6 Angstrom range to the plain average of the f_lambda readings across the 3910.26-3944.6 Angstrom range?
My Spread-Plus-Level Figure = 4.77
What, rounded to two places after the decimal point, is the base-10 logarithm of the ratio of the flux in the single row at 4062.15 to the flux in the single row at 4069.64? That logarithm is -0.06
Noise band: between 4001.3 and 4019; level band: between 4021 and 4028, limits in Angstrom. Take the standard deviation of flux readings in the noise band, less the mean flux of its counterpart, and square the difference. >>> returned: 32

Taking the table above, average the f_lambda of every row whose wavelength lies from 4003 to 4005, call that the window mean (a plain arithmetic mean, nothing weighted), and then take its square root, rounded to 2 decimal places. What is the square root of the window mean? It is 2.47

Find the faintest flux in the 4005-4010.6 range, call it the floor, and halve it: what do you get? 2.5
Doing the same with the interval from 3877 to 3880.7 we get 2.7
